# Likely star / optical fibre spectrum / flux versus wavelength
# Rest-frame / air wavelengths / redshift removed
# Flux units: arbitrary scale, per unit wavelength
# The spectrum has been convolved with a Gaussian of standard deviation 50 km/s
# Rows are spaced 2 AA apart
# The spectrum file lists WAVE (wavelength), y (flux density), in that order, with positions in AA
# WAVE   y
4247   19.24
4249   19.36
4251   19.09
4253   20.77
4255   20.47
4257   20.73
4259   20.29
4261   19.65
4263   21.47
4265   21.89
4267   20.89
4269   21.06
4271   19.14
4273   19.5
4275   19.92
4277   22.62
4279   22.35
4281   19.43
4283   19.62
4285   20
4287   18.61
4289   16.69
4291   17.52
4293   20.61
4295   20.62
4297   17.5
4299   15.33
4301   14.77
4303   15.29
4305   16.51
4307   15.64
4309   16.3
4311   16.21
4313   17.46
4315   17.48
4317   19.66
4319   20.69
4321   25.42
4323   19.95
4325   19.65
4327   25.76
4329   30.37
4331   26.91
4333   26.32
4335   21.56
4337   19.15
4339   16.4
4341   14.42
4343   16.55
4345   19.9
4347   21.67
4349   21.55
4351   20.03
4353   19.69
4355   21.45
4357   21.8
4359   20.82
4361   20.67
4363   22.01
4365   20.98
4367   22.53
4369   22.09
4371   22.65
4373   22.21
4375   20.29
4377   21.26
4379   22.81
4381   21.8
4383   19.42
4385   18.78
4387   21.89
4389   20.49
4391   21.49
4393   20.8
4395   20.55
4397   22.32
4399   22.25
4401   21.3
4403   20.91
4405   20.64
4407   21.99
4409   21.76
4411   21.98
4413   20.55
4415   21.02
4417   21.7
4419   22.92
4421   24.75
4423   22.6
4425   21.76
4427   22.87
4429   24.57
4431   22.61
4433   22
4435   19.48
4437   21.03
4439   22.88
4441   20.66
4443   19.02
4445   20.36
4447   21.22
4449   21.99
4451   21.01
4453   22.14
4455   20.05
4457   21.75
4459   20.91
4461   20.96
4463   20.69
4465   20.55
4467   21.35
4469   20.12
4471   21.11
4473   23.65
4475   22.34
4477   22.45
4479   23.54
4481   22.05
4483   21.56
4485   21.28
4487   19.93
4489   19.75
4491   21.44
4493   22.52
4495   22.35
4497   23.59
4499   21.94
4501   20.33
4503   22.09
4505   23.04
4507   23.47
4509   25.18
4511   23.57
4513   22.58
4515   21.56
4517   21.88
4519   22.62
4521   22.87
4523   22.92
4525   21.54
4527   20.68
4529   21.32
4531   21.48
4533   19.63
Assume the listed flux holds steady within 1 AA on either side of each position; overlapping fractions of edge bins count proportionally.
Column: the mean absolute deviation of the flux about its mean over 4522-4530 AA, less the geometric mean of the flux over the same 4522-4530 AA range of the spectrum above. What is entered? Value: -20.9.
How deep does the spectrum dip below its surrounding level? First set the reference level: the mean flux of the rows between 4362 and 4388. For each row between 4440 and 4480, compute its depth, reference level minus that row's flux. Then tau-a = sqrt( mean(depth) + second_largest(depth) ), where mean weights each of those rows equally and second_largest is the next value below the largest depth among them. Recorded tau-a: 1.2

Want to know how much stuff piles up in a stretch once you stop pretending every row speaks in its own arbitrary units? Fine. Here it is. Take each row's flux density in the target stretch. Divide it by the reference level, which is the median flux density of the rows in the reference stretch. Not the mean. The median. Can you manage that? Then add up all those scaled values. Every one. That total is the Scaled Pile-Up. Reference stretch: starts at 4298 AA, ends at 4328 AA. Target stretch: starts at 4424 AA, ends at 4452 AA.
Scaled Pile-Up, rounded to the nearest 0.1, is 17.3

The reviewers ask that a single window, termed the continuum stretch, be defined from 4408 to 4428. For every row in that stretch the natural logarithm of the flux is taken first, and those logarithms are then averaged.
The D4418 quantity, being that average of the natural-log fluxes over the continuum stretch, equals 3.10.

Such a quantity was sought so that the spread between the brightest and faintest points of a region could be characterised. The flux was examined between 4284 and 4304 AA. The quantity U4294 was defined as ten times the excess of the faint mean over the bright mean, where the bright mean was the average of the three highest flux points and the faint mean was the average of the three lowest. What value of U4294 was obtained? -53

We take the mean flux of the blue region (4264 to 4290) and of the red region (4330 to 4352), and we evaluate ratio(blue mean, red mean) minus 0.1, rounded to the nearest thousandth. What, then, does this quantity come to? 0.887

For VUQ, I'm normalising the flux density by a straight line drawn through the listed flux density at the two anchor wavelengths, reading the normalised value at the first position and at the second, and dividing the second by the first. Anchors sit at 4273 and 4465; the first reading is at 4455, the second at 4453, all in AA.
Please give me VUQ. 1.10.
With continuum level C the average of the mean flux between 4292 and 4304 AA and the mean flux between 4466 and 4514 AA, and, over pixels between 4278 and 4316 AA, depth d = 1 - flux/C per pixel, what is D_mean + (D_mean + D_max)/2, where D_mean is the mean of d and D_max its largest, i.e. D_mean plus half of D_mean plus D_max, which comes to 0.27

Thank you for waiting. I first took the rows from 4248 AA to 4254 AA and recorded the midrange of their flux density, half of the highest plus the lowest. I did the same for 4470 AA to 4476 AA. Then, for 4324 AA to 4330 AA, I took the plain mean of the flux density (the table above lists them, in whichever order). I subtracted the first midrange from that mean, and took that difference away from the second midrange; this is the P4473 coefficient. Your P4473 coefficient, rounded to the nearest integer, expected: 17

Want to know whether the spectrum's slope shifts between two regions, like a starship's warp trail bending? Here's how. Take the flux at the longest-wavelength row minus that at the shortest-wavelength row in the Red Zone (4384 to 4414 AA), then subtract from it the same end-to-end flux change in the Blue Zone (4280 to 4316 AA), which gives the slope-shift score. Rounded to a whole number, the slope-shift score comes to 4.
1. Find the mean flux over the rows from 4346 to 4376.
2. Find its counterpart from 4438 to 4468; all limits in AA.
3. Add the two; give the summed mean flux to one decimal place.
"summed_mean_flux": 42.4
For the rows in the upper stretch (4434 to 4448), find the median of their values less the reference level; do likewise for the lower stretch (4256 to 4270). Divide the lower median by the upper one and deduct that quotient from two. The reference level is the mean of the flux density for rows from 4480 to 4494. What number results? 1.4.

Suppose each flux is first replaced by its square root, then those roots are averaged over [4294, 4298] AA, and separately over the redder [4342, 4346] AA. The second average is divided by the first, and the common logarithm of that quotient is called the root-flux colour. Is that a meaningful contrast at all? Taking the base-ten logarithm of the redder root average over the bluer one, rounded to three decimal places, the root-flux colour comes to -0.010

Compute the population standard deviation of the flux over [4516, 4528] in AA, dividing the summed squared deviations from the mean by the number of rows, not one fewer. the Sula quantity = 0.81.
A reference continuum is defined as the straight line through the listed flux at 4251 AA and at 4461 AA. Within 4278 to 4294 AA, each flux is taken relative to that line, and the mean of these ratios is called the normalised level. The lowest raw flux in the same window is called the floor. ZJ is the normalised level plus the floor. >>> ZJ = 17.7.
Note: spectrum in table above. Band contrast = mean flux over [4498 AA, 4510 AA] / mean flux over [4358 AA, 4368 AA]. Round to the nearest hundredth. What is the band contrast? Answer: 1.06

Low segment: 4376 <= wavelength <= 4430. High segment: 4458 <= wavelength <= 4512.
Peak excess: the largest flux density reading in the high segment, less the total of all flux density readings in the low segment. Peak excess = -560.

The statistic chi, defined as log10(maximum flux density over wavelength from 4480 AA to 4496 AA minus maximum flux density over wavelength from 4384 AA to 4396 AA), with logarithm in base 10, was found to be -0.2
